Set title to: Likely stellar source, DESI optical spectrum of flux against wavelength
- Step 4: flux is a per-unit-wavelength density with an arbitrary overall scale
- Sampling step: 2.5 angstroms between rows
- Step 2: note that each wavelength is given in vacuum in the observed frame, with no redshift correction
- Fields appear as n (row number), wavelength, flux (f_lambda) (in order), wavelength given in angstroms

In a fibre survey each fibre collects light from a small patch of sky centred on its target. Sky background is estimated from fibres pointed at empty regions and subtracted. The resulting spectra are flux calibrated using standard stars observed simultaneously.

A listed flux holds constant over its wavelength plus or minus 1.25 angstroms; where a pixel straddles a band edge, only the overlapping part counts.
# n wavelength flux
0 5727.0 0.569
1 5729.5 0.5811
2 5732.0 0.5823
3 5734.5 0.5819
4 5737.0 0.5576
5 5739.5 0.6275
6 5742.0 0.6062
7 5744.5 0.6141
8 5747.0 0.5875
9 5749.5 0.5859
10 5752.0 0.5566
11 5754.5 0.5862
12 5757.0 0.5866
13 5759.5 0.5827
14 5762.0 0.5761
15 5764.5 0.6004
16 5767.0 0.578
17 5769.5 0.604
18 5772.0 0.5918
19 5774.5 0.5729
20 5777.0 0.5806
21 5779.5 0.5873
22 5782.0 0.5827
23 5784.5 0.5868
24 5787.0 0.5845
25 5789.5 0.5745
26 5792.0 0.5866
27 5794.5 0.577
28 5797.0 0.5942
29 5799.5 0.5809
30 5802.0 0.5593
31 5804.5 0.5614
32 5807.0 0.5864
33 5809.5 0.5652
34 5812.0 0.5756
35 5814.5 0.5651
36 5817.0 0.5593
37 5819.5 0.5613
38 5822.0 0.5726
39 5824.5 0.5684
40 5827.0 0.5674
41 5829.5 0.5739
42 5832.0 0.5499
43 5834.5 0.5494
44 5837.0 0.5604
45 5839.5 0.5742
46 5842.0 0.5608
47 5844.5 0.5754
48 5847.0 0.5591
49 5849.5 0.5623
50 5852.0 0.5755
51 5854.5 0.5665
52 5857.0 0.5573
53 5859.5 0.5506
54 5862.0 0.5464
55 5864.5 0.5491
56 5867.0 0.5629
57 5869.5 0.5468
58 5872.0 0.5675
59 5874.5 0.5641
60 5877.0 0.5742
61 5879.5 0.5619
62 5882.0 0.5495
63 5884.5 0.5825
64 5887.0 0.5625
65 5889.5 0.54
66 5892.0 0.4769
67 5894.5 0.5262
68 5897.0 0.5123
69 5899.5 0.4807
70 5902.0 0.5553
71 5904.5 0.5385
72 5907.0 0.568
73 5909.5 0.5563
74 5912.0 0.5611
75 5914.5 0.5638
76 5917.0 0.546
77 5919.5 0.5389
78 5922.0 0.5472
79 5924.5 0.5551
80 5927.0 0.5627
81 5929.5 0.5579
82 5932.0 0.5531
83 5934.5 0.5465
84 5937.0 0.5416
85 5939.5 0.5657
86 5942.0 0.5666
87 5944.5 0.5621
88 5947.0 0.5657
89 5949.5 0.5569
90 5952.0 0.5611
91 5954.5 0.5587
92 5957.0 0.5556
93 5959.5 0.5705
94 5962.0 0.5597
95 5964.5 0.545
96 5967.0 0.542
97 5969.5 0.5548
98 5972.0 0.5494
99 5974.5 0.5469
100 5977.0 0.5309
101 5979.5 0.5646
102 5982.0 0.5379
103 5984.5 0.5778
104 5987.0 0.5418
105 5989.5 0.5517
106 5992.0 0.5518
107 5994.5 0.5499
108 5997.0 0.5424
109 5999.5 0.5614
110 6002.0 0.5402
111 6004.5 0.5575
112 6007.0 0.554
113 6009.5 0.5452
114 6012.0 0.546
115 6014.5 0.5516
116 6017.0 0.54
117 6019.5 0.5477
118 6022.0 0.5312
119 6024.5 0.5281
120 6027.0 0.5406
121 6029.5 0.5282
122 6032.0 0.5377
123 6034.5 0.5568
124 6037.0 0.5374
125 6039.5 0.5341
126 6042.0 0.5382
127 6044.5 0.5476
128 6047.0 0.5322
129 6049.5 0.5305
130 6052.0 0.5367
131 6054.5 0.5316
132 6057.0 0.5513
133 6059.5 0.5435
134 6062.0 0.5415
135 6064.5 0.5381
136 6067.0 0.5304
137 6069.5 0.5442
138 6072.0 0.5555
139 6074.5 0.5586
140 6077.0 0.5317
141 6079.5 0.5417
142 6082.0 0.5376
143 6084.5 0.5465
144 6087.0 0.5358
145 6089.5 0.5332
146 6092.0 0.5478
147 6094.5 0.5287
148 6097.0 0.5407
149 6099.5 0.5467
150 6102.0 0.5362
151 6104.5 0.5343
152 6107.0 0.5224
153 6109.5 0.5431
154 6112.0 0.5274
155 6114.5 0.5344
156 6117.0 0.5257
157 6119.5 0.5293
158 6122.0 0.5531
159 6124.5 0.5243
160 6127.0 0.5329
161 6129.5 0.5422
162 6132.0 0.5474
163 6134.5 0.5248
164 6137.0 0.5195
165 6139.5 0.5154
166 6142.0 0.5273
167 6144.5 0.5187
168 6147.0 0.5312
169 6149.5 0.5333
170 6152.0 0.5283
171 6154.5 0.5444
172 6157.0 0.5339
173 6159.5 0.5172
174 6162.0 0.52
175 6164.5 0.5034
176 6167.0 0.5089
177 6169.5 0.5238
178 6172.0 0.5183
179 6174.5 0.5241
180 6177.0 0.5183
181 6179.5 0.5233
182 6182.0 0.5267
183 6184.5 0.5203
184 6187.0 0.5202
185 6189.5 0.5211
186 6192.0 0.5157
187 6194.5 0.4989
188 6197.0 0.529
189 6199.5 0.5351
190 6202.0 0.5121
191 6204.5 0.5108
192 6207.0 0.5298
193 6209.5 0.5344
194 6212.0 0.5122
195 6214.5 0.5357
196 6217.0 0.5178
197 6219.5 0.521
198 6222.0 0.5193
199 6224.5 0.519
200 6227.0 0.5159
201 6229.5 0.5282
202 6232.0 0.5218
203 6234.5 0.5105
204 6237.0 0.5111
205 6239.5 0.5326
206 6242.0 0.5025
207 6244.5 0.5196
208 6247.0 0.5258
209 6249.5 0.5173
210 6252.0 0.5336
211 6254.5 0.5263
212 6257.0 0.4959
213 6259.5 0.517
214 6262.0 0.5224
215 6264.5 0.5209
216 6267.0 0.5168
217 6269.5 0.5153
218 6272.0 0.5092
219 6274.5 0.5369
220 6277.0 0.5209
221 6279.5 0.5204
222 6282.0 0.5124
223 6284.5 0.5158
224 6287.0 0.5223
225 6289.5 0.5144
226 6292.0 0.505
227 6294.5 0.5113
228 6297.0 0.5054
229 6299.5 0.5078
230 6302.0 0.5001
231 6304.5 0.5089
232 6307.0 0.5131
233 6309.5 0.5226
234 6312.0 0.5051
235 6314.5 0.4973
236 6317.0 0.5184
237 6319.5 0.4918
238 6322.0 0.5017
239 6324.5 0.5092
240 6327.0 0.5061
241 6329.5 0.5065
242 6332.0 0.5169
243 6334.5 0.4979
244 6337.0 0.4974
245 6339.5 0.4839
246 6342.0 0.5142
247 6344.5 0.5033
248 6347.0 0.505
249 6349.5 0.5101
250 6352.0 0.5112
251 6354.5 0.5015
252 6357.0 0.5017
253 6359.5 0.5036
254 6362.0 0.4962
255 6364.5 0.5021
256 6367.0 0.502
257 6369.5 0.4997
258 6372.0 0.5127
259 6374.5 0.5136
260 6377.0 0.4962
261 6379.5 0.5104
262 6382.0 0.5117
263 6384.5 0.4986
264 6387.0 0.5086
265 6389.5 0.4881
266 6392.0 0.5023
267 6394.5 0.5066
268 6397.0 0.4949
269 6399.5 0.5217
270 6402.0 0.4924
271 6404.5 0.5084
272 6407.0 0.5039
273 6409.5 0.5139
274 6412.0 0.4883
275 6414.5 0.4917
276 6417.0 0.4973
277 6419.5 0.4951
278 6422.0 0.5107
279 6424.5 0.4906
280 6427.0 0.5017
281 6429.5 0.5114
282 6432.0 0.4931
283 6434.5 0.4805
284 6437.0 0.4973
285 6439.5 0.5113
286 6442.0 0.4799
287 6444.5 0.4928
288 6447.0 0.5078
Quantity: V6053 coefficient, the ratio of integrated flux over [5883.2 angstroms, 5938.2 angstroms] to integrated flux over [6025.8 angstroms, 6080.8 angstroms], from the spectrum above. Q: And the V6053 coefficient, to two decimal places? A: 1.01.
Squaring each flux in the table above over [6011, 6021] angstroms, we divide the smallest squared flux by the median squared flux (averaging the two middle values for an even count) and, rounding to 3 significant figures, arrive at 0.975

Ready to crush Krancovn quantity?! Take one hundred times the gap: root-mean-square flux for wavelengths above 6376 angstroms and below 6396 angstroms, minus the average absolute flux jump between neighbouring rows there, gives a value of 49.2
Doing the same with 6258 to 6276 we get 51.2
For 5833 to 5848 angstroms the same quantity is 54.9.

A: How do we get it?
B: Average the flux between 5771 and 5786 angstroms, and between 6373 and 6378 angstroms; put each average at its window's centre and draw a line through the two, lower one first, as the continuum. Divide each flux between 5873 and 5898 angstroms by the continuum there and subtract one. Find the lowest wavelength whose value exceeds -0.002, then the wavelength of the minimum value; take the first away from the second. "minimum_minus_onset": 15.0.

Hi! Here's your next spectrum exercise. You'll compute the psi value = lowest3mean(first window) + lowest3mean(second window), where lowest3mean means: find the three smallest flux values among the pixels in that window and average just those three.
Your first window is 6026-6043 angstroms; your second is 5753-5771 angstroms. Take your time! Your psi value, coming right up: 1.11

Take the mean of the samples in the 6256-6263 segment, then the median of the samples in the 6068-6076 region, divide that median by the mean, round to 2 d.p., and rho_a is 1.09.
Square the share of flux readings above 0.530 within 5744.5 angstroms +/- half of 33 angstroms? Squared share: 1.00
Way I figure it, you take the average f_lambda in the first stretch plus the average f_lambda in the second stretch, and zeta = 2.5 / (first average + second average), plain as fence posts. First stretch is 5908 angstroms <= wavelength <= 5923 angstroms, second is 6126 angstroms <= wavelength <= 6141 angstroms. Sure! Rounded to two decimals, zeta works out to 2.31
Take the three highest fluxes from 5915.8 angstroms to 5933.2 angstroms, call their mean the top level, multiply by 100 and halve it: 28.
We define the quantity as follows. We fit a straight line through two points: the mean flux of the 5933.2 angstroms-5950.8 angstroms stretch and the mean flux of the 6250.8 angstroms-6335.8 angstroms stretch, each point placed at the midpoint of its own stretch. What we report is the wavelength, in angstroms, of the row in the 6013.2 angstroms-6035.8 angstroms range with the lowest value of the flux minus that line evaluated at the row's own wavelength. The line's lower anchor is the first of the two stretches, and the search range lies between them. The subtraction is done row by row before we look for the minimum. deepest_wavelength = 6024.5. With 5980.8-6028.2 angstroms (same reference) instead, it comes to 6024.5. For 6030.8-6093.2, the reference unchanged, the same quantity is 6049.5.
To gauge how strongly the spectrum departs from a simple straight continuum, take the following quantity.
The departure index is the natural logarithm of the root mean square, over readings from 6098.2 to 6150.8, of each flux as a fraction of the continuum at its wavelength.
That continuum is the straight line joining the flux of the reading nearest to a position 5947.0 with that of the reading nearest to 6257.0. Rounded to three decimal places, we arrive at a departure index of 0.012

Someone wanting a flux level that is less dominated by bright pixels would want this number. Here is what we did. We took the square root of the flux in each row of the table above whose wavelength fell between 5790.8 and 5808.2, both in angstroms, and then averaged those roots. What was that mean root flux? 0.760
